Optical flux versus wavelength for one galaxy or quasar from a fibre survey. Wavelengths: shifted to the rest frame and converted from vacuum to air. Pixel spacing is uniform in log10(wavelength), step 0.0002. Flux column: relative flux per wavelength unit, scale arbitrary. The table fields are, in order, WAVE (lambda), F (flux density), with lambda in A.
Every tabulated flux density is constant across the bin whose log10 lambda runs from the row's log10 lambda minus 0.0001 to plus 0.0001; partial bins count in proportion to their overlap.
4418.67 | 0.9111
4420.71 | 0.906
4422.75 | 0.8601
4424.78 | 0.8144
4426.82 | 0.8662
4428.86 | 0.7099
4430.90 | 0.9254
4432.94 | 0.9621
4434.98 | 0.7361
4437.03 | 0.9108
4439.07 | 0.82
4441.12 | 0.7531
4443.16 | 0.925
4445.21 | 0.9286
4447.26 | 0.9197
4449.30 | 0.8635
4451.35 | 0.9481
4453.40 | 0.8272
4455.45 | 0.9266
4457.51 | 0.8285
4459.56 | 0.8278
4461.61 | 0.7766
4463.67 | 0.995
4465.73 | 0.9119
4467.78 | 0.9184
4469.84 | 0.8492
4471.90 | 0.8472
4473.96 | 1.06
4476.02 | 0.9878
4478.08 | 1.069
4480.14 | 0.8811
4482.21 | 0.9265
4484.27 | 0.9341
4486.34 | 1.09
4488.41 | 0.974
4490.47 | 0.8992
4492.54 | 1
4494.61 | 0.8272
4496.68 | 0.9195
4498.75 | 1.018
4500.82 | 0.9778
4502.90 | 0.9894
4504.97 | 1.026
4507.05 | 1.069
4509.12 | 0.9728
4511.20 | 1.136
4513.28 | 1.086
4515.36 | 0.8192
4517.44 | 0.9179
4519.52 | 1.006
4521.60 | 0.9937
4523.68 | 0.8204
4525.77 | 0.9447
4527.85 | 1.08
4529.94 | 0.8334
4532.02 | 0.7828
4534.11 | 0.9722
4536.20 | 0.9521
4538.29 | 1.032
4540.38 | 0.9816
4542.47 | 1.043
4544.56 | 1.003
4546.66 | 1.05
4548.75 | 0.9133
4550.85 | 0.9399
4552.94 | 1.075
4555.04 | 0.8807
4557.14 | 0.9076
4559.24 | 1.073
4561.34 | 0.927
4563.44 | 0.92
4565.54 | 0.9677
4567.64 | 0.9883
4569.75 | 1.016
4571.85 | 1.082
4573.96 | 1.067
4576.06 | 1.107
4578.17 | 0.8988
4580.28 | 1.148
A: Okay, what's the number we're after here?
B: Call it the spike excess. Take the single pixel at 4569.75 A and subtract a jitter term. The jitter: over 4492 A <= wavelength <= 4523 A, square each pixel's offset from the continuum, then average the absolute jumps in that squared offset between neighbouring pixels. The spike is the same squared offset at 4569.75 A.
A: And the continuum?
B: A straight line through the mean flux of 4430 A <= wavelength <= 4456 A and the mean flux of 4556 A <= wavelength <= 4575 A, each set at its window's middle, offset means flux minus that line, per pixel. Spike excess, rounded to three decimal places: -0.009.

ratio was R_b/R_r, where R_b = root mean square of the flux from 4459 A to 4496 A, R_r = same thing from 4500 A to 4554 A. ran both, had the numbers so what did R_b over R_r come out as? 0.95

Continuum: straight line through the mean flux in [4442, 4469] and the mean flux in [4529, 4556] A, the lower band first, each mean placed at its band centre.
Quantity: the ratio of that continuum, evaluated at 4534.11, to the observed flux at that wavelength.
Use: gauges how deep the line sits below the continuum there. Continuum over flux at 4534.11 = 0.98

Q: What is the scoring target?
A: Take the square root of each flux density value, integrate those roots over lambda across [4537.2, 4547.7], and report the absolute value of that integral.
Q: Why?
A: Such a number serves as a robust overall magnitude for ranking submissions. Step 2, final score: 10.6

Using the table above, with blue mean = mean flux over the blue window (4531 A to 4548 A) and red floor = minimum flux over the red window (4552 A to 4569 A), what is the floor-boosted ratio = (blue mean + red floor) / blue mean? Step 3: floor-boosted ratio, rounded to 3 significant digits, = 1.90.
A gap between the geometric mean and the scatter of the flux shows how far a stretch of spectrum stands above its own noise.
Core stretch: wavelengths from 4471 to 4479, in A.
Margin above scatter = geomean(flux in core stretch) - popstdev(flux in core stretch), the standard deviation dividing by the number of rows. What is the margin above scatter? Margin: 0.90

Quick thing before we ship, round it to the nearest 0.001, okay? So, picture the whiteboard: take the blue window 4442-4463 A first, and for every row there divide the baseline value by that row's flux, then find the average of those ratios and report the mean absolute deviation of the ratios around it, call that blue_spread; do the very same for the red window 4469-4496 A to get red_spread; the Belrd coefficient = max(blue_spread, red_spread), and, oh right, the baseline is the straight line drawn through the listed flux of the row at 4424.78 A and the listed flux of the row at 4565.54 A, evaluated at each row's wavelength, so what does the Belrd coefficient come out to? 0.072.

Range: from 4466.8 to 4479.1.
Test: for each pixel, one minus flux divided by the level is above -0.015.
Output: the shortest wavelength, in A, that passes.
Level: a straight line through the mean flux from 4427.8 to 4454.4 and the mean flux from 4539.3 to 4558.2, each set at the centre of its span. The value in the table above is 4469.84 A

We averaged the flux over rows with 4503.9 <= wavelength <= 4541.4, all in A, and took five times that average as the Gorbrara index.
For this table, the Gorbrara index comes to 4.84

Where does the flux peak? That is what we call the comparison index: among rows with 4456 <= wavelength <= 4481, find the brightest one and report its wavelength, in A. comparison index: 4478.08 A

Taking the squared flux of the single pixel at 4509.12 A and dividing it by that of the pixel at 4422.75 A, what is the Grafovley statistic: 1.3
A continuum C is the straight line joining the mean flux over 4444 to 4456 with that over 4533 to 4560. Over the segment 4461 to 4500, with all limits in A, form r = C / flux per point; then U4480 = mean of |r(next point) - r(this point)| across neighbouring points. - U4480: 0.104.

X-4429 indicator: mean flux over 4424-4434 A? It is 0.856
